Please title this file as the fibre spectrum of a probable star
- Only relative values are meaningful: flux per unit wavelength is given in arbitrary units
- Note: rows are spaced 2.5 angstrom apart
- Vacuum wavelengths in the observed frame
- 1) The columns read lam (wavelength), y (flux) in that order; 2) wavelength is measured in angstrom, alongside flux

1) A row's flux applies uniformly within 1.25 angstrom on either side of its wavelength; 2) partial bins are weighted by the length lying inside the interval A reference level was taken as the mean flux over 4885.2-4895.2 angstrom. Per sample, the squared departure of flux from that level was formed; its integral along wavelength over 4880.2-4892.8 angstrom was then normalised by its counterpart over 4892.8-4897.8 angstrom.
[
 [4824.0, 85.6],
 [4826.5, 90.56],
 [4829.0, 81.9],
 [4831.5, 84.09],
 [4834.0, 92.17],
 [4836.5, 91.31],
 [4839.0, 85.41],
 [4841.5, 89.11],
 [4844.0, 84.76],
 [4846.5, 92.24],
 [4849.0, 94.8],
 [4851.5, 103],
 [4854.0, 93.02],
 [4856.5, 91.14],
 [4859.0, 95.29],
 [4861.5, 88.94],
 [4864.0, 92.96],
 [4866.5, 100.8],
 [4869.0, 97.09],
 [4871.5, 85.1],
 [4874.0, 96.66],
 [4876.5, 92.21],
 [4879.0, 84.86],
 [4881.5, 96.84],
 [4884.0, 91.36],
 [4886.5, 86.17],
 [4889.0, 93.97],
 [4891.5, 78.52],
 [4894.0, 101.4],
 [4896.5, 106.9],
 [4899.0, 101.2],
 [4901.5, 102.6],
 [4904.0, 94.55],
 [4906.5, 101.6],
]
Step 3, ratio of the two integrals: 0.5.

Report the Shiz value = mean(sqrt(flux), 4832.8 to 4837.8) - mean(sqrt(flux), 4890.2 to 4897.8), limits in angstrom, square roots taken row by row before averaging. -0.18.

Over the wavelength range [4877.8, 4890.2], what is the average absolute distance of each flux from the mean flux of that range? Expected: 4.1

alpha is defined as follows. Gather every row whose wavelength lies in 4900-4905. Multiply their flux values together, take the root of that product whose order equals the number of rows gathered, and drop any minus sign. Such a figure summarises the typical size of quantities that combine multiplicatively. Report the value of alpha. 98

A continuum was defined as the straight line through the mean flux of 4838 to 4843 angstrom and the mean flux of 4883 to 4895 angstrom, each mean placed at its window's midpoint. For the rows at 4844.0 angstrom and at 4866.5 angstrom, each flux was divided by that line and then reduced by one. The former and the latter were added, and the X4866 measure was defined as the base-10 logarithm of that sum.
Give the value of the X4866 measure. -1.0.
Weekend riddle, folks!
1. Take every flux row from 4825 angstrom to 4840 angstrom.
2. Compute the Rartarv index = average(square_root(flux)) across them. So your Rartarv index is 9.36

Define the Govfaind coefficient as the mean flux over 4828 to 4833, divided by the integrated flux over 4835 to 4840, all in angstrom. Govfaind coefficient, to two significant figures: 0.19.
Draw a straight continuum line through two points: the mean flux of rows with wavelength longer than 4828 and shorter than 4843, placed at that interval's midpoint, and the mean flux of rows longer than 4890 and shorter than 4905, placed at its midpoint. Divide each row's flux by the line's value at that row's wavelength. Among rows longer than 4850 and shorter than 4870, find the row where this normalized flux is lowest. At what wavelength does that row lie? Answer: 4861.5 angstrom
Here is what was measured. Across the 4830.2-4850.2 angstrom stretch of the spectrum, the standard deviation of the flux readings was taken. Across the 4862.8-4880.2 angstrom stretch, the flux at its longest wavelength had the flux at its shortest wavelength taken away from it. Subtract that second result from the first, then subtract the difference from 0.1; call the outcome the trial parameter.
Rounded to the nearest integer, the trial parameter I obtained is -12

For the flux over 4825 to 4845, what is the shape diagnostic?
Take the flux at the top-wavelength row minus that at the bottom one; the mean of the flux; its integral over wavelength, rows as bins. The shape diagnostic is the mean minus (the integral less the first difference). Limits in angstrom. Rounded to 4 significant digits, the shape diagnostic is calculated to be -1667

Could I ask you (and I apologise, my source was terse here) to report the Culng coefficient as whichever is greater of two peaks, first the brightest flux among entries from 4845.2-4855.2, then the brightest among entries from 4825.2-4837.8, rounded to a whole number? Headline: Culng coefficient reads 103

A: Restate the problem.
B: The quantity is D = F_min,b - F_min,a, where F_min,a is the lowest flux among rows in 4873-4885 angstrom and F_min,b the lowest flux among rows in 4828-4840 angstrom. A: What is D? -3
